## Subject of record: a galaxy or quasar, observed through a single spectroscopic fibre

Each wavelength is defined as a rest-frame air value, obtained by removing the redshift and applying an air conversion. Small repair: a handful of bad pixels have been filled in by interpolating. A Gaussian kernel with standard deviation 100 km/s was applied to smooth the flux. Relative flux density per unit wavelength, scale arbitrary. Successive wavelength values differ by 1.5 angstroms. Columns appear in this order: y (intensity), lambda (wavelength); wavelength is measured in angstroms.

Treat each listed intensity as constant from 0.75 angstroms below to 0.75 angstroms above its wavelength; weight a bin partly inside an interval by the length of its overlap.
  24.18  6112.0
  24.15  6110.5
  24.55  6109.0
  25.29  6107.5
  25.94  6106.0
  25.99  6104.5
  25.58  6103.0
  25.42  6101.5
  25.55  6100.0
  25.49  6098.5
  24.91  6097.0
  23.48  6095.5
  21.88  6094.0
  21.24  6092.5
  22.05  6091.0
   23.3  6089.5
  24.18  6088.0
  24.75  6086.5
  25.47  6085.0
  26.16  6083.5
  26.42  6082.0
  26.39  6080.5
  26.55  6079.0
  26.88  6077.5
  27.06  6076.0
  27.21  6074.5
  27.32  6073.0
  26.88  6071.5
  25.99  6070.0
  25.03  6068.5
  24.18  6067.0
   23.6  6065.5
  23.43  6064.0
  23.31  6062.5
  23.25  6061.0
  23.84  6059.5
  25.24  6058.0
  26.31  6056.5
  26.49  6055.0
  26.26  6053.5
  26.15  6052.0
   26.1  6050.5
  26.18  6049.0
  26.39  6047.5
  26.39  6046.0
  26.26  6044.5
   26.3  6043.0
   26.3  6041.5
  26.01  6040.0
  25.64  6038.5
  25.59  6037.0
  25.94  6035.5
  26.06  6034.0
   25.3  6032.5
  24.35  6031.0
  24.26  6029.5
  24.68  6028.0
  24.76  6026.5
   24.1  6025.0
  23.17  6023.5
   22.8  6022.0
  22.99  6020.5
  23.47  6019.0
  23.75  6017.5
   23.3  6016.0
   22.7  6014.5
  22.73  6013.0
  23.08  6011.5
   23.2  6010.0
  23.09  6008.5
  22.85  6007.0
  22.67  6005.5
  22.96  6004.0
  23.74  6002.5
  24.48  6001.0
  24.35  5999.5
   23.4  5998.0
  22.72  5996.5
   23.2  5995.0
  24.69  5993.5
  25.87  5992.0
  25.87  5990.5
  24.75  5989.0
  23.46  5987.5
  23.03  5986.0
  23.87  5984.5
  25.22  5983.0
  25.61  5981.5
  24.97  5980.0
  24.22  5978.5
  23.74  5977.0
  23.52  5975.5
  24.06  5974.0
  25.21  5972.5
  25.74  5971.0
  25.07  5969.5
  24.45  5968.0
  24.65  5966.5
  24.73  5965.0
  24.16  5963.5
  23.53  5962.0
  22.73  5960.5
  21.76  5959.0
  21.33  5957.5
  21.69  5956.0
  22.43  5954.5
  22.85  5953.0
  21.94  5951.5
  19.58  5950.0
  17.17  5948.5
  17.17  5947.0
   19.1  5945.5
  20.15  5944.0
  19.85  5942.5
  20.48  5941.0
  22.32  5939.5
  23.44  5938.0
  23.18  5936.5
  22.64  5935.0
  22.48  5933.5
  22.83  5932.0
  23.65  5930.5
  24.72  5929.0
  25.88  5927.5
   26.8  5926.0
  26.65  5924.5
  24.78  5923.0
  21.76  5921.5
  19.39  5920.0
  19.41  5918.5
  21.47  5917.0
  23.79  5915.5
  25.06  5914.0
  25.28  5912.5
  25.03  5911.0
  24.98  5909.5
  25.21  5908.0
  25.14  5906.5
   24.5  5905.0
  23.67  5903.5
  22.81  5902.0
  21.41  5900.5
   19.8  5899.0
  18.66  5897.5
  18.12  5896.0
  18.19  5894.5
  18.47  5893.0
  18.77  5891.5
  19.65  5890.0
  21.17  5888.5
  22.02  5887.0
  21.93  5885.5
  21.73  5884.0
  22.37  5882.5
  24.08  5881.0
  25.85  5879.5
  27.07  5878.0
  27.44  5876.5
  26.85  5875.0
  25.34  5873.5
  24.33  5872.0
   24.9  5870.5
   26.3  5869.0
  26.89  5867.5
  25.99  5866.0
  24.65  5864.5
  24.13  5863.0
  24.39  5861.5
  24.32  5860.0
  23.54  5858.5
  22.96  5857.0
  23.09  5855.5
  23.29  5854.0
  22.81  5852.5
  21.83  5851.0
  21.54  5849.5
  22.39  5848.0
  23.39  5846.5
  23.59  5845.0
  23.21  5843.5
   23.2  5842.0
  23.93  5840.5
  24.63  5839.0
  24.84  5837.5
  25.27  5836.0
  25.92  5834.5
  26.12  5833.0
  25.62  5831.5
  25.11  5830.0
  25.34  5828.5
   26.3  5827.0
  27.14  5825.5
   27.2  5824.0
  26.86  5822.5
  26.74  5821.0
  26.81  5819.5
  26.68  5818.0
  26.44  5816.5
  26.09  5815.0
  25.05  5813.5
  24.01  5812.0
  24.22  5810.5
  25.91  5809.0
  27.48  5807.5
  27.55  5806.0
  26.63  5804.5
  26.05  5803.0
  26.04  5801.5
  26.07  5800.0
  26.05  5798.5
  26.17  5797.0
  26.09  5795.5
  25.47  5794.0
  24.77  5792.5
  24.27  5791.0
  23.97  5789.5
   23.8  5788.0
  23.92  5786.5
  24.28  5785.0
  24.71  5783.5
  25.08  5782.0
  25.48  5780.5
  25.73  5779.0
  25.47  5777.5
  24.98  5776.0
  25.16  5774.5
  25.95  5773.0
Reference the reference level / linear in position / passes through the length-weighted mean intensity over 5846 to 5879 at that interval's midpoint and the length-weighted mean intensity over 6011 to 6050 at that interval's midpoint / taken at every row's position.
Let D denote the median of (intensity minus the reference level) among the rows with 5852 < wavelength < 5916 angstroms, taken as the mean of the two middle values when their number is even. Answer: -0.4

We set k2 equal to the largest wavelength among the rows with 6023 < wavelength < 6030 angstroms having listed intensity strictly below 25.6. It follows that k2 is 6029.5 angstroms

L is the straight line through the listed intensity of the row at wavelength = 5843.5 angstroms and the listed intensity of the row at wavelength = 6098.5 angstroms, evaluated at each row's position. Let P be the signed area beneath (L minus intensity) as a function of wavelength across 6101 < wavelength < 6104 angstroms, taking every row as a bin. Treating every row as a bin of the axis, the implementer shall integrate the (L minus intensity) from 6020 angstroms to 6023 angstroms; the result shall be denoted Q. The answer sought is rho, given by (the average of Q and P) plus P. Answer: 3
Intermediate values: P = -0.1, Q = 6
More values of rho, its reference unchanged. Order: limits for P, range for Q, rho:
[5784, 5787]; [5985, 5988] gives -5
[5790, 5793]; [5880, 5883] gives -8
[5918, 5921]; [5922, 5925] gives 17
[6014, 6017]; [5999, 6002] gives 8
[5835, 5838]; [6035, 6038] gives -10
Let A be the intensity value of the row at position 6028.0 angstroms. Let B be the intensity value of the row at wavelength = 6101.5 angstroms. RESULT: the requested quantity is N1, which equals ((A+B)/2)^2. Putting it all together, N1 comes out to 628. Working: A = 24.68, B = 25.42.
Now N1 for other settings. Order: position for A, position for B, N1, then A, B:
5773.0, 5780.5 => 661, 25.95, 25.48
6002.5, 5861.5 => 579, 23.74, 24.39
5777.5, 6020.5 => 587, 25.47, 22.99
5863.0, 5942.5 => 484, 24.13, 19.85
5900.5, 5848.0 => 480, 21.41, 22.39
